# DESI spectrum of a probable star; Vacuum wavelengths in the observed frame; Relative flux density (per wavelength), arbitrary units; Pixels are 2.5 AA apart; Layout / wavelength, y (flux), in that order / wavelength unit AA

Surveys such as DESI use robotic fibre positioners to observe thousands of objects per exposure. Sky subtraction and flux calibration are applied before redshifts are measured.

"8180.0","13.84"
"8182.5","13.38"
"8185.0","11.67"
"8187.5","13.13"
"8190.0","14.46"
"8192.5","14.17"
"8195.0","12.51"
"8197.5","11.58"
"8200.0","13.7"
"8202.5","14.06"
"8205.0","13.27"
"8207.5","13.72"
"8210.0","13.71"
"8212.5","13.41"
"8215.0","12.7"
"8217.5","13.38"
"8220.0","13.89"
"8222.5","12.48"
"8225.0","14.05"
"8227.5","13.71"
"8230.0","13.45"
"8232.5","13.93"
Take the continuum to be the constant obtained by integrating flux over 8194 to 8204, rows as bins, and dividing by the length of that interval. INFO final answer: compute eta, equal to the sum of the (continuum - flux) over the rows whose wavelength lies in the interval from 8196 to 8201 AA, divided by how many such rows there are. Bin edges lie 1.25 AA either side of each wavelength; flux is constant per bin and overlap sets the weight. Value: 0.3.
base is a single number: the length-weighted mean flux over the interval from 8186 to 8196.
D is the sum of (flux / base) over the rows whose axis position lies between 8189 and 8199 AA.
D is 3.9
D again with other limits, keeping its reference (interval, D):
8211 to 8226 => 5.9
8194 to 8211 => 6.8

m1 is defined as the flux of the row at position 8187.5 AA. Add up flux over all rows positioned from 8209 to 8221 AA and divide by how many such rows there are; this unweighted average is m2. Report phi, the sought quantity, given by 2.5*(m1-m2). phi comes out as -0.7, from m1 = 13.13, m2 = 13.4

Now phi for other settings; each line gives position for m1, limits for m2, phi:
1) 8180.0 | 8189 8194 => -1.2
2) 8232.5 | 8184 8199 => 2.5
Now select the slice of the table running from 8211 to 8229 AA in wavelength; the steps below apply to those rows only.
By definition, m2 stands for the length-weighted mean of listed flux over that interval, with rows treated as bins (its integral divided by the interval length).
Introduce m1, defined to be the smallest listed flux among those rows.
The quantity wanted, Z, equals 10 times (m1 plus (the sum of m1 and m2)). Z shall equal 383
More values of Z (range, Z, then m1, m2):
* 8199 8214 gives 402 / 13.27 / 13.6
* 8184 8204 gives 363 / 11.58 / 13.2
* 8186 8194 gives 401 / 13.13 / 13.8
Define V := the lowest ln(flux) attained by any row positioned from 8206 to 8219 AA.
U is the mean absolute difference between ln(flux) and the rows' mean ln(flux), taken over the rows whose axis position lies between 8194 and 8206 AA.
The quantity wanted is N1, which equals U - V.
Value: -2.48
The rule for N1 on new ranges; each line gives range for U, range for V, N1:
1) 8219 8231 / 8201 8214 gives -2.55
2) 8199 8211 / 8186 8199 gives -2.44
